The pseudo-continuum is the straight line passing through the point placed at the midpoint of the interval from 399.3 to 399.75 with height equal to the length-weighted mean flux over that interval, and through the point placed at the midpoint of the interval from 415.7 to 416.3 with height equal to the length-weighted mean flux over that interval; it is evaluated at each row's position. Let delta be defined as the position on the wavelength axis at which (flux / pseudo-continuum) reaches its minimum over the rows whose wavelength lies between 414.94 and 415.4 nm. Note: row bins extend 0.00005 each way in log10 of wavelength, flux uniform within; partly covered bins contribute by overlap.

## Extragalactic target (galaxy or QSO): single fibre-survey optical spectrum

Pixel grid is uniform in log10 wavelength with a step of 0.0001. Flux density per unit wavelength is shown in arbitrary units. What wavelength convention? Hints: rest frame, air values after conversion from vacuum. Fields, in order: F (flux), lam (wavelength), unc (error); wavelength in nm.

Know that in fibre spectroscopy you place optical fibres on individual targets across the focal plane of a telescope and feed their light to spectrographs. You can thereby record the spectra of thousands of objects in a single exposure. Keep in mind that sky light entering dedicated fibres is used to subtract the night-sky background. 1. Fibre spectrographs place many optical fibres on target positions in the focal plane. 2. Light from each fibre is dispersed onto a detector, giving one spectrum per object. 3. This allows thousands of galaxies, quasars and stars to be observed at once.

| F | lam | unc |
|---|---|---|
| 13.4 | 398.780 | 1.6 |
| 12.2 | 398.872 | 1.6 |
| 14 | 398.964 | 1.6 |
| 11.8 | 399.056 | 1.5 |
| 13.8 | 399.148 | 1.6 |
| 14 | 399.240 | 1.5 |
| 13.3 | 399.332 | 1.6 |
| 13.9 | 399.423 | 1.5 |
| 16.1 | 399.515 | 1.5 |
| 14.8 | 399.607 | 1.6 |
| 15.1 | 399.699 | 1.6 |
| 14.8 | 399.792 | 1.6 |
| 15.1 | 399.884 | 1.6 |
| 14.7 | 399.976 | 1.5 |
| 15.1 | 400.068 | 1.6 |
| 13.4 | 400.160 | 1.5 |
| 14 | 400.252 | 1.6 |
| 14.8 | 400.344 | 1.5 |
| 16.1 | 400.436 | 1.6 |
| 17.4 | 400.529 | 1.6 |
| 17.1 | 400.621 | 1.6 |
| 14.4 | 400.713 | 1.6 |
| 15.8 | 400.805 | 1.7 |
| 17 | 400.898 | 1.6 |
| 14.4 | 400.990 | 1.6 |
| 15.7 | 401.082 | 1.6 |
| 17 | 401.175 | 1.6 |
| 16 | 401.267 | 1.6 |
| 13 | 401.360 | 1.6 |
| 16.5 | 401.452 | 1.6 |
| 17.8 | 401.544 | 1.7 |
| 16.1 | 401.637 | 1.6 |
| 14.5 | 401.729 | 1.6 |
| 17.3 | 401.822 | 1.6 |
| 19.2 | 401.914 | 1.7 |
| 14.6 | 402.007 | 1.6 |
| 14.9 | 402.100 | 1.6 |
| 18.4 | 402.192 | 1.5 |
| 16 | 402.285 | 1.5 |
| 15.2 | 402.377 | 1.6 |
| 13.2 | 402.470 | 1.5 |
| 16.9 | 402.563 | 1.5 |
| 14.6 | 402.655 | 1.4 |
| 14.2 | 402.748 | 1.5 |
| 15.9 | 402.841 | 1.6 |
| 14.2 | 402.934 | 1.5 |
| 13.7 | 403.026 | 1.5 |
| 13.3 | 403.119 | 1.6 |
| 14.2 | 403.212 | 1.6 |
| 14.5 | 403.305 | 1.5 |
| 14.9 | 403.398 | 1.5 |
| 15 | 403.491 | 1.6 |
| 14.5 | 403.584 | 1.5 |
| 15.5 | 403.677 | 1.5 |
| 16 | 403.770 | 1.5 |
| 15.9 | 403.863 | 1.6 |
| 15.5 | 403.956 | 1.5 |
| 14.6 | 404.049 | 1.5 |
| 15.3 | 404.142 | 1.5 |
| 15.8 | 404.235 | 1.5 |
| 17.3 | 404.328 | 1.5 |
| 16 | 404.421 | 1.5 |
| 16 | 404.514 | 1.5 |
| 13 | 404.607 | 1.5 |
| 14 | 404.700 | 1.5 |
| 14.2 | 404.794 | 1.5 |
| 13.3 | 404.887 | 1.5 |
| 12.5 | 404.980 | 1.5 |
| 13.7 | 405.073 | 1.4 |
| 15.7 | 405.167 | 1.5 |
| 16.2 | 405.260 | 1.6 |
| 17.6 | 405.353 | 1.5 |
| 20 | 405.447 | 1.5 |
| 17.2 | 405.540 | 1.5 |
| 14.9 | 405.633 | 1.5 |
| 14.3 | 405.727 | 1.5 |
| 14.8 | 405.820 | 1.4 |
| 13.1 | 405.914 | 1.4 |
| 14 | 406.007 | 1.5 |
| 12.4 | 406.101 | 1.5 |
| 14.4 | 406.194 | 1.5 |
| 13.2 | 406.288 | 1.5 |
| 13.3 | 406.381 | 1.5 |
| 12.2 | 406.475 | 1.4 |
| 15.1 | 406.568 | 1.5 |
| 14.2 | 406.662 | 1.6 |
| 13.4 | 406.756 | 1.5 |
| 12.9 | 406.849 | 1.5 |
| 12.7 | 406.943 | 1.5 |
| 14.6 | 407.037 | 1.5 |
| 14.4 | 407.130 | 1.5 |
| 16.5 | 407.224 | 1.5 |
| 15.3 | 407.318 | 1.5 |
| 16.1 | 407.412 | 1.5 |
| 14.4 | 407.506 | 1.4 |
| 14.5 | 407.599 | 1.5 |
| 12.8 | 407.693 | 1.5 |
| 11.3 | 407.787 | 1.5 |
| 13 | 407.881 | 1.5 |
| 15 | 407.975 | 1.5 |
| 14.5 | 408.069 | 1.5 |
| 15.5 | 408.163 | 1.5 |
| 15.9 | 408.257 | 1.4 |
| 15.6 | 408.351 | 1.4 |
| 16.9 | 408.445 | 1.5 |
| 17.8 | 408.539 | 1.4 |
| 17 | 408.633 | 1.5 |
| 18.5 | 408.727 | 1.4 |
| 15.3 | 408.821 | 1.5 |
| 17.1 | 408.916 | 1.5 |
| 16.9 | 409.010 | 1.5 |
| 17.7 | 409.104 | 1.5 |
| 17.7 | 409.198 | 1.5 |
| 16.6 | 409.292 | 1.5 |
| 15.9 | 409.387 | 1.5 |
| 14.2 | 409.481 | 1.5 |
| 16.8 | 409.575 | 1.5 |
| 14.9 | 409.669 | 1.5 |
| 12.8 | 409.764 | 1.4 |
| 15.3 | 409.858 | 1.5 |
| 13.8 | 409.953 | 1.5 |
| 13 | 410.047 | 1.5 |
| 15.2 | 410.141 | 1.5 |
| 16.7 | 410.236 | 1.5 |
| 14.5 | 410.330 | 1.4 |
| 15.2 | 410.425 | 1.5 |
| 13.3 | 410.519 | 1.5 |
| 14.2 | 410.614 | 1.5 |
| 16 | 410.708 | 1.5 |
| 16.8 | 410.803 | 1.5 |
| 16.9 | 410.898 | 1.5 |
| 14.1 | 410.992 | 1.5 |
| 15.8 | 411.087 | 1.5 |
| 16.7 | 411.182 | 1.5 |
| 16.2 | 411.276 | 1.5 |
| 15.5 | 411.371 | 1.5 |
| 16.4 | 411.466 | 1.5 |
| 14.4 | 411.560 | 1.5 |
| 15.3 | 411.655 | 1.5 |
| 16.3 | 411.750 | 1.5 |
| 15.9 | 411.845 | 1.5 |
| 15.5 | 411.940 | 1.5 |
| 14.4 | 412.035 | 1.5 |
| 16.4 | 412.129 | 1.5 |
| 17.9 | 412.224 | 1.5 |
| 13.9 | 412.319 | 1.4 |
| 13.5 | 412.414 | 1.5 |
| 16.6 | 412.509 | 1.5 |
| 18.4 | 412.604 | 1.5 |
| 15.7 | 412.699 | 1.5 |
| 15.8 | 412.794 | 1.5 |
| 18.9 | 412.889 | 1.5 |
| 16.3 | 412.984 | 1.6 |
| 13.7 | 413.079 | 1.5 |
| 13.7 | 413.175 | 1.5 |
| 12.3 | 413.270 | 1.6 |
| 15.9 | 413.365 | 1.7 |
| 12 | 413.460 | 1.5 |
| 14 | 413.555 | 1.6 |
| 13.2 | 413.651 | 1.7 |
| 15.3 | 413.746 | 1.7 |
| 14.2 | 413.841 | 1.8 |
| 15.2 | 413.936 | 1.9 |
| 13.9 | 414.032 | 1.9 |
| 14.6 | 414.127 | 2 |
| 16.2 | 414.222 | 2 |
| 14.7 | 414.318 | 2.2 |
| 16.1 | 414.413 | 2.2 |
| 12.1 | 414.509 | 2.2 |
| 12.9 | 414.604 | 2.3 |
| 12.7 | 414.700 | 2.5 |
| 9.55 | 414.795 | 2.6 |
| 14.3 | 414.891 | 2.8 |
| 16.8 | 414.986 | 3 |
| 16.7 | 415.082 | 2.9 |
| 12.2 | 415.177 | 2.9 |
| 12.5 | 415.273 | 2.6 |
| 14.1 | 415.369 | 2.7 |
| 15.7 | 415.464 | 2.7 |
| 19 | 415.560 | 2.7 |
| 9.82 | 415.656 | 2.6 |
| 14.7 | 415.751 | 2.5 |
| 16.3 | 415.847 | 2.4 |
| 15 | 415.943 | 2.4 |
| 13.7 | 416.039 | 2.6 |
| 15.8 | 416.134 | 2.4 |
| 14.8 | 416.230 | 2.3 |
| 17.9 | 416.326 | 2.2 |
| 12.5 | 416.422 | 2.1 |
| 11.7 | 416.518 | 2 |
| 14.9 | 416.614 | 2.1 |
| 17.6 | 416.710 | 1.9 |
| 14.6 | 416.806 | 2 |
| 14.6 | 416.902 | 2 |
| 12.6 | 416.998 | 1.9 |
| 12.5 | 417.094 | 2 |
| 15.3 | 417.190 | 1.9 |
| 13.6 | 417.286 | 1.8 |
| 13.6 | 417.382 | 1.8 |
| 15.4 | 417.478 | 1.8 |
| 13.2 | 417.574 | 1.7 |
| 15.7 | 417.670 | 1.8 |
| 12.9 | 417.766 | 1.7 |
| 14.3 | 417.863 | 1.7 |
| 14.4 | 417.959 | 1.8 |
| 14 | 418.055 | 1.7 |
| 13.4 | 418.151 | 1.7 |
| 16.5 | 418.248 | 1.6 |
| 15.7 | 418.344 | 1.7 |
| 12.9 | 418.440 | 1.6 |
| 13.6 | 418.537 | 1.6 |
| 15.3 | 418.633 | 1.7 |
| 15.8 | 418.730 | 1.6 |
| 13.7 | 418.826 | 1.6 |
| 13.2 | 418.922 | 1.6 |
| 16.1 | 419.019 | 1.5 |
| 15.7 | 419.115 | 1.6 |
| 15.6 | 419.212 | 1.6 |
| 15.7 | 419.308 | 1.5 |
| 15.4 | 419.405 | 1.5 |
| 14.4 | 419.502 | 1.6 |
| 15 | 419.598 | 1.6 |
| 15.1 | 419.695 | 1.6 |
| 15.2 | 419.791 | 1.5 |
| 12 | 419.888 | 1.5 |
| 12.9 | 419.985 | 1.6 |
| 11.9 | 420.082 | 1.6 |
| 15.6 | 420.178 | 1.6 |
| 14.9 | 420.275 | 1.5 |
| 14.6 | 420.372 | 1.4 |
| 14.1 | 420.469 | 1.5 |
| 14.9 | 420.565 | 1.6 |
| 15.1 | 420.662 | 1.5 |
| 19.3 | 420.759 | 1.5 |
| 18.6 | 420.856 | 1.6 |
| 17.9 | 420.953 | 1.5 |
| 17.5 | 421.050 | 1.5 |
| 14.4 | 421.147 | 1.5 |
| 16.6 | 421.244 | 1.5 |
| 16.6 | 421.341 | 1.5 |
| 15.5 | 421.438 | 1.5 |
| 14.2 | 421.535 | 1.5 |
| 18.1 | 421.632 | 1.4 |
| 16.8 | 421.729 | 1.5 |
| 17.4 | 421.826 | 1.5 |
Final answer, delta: 415.177 nm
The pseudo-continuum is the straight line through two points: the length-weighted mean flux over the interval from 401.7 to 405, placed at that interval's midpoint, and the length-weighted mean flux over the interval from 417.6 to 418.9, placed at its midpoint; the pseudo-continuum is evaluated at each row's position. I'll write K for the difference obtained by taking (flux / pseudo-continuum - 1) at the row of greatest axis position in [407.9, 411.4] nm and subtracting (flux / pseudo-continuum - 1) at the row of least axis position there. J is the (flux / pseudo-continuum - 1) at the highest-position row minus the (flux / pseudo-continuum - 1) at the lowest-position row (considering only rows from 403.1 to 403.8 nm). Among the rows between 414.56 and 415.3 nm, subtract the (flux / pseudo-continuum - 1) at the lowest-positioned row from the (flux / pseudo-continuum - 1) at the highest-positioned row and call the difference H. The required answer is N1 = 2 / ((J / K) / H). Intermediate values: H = -0.03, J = 0.18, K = 0.04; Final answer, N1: -0.01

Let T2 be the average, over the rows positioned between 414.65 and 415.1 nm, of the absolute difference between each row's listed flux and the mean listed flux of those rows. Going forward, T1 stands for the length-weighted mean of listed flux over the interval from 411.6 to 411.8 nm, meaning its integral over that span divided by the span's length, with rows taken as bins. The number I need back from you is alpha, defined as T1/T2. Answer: 7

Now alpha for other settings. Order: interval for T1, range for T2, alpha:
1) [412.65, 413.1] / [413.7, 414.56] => 18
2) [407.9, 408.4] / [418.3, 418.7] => 13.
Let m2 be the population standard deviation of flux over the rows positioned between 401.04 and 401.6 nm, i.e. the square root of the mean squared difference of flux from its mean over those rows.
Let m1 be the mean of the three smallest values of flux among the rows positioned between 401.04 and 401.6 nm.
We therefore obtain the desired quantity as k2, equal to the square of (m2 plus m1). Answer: 269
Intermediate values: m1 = 14.9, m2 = 1.50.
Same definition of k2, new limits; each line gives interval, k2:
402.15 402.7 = 256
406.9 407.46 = 229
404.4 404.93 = 214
